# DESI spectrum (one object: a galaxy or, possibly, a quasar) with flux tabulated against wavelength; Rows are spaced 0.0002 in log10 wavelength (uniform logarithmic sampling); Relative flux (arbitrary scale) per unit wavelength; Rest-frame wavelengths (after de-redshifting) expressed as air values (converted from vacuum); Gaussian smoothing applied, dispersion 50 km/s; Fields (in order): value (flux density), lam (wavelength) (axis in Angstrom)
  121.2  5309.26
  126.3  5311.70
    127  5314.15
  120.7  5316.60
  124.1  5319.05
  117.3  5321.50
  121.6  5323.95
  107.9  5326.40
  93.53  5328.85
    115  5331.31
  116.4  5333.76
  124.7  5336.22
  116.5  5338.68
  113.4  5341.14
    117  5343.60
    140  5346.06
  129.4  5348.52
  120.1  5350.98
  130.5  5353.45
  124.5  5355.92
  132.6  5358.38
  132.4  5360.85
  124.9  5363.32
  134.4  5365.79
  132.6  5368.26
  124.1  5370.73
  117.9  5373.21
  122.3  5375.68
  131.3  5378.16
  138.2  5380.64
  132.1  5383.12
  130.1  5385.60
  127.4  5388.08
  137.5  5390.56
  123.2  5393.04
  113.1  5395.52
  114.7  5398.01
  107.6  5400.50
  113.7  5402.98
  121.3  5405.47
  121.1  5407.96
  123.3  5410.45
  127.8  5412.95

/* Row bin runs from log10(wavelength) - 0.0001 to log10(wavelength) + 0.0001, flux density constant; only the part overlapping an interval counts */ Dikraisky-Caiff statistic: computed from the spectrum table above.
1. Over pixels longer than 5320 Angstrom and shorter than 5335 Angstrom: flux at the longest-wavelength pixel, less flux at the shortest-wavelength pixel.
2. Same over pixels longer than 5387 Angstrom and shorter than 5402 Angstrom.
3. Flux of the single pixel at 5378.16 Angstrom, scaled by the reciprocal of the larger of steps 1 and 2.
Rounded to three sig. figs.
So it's -146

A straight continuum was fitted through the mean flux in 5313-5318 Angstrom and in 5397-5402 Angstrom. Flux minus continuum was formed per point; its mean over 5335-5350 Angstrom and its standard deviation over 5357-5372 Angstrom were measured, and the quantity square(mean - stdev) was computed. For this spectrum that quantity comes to 0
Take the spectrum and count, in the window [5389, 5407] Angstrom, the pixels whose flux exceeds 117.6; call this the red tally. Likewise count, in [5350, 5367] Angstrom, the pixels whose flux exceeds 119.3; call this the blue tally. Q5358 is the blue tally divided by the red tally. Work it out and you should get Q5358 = 2.3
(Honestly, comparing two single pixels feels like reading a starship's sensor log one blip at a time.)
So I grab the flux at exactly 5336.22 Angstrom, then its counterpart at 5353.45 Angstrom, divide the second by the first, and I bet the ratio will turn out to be 1.05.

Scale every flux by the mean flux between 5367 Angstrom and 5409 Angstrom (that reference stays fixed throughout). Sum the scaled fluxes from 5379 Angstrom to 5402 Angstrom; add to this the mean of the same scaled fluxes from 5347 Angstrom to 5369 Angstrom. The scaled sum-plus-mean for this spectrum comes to 10.1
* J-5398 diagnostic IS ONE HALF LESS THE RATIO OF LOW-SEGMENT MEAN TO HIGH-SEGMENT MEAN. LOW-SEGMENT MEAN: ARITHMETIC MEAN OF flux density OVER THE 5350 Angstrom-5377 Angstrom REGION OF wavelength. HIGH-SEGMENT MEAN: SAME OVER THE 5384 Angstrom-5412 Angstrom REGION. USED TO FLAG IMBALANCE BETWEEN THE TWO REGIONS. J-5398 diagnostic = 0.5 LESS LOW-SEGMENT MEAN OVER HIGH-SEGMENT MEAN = -0.55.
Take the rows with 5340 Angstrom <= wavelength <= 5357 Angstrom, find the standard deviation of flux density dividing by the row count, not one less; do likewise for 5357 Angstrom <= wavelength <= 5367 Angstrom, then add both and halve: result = 6.0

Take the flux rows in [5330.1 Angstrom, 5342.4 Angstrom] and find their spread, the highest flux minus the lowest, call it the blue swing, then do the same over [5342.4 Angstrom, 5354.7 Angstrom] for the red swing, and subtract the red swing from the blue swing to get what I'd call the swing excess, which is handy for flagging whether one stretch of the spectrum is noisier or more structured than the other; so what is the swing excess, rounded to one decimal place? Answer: -11.7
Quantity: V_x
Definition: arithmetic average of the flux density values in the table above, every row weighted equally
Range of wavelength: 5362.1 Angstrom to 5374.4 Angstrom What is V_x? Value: 127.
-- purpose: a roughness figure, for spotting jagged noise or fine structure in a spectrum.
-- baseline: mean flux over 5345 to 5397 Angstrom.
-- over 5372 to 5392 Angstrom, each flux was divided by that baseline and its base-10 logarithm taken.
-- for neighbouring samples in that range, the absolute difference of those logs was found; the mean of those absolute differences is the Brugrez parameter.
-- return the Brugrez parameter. 0.020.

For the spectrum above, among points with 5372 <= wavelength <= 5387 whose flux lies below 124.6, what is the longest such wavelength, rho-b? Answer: 5375.68 Angstrom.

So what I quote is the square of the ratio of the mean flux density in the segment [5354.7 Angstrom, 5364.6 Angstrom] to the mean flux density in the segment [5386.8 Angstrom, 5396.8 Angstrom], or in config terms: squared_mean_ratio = 1.1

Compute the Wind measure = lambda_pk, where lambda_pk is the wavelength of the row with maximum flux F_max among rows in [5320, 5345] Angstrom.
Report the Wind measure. 5336.22 Angstrom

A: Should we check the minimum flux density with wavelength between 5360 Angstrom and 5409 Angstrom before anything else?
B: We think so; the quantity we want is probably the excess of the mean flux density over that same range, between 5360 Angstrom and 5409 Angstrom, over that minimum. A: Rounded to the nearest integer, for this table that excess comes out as 17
